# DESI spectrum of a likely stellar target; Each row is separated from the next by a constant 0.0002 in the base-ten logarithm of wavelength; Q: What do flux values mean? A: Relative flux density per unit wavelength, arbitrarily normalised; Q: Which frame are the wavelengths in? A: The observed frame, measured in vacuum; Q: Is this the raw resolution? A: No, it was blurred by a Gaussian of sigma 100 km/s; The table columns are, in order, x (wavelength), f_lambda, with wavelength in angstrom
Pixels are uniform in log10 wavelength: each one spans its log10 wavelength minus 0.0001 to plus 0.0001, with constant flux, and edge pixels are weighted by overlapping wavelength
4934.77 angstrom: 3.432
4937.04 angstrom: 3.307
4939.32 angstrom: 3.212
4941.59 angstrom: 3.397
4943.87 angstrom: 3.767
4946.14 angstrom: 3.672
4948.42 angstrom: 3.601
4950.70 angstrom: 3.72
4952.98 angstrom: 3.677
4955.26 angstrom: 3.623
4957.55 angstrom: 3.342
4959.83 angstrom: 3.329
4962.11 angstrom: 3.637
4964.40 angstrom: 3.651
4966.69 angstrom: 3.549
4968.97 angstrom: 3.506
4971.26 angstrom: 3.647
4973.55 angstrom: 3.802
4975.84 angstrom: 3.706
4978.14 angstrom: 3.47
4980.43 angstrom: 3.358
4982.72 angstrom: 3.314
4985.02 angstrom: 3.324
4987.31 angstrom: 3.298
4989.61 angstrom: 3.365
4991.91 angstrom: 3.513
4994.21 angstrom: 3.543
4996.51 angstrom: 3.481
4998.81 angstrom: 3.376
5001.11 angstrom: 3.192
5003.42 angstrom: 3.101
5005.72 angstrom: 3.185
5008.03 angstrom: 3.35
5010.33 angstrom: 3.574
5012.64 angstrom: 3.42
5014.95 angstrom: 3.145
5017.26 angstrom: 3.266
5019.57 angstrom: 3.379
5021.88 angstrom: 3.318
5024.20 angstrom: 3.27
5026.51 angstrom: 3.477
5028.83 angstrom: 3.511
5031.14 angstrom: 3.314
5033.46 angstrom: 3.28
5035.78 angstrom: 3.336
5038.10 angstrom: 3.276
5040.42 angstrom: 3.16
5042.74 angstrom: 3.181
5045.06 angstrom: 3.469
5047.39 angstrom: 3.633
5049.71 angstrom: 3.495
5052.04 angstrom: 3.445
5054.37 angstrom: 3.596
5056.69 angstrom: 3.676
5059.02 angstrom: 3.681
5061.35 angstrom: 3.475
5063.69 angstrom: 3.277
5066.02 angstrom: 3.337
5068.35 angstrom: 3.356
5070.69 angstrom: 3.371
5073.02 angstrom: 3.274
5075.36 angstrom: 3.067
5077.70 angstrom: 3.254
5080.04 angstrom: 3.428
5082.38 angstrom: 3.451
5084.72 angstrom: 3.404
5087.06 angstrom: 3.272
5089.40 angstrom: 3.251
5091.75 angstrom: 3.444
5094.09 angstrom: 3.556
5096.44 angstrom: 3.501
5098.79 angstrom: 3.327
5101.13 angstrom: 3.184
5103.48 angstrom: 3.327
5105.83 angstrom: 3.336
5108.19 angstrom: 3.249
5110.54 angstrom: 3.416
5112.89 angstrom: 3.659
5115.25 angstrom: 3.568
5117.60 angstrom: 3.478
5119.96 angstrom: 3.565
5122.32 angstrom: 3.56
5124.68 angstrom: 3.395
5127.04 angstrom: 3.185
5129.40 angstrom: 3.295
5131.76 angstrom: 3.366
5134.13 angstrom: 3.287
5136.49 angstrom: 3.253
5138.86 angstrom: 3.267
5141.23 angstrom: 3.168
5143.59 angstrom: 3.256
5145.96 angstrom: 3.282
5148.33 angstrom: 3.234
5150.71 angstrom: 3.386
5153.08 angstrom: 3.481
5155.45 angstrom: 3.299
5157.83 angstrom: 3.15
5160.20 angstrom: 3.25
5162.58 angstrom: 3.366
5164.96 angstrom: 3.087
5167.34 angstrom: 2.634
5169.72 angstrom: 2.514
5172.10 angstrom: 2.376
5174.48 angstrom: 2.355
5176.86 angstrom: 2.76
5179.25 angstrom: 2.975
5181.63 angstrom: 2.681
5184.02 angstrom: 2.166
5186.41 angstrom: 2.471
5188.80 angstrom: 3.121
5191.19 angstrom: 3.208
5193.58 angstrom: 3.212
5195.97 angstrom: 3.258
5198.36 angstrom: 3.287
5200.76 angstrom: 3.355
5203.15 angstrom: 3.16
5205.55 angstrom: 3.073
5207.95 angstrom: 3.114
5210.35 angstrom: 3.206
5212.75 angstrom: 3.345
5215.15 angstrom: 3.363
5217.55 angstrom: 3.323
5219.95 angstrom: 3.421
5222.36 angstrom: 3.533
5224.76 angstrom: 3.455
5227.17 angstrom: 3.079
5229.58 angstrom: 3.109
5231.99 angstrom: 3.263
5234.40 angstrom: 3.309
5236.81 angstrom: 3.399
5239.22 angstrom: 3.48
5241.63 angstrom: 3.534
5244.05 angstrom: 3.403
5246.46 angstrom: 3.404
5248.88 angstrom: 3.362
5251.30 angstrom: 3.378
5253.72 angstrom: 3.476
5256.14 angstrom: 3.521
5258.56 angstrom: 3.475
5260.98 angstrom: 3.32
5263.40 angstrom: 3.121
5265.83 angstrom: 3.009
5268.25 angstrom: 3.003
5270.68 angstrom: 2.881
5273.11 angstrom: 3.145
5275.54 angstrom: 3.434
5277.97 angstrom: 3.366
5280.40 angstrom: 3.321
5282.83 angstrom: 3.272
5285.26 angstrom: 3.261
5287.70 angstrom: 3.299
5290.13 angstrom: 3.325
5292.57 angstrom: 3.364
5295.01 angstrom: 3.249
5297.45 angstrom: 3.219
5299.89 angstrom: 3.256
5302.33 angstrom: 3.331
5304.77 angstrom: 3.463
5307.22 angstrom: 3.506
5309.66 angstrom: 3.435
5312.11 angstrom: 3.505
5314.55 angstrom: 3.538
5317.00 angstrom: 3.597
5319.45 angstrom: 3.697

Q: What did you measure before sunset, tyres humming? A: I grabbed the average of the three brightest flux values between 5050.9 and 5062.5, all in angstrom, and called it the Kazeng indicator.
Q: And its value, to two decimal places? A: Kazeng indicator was 3.65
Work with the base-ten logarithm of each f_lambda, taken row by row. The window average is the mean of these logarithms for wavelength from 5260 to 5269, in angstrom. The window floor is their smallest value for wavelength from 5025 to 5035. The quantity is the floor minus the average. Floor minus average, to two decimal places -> 0.02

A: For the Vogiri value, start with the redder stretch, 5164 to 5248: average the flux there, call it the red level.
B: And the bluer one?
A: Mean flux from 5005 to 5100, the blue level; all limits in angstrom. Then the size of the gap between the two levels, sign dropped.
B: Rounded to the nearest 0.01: 0.28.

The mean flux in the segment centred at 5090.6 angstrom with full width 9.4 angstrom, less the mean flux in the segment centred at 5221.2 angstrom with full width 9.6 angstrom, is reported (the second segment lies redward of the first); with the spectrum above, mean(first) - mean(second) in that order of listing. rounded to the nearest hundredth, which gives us -0.05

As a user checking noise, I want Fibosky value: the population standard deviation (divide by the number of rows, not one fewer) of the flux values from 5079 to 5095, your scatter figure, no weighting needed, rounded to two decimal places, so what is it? 0.10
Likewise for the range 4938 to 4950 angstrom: 0.20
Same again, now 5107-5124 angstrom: 0.12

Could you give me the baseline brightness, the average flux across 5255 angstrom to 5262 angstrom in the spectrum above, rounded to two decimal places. 3.44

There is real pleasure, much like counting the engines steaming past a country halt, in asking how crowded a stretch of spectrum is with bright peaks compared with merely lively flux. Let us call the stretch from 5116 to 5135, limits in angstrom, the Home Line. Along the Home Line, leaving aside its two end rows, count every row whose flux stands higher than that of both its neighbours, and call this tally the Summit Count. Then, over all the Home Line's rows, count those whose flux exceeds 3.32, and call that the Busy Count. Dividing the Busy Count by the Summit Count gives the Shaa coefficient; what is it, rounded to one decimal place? 2.5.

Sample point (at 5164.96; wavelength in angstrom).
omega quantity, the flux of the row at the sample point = 3.087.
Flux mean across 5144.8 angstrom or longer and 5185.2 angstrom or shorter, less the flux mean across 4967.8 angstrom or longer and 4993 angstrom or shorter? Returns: -0.54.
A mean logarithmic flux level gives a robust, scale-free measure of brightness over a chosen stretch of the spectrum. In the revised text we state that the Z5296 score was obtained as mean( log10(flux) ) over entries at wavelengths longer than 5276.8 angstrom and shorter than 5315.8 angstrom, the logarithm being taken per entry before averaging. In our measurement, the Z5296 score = 0.526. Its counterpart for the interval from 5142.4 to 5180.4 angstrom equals 0.477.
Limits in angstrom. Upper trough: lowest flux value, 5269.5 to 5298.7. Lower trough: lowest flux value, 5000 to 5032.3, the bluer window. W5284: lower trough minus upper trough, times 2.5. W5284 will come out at 0.55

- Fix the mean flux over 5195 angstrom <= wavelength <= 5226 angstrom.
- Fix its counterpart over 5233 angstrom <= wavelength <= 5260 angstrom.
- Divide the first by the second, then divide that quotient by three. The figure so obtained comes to 0.321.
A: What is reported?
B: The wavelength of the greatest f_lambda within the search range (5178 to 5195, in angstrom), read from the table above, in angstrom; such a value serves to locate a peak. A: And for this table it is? 5193.58 angstrom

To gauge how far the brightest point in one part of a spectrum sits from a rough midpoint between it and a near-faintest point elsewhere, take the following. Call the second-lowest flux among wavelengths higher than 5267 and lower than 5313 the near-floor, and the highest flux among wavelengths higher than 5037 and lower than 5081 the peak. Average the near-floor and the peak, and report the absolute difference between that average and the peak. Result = 0.339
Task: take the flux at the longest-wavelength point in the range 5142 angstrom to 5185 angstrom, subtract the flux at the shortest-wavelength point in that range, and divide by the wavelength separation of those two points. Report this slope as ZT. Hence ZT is -0.027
